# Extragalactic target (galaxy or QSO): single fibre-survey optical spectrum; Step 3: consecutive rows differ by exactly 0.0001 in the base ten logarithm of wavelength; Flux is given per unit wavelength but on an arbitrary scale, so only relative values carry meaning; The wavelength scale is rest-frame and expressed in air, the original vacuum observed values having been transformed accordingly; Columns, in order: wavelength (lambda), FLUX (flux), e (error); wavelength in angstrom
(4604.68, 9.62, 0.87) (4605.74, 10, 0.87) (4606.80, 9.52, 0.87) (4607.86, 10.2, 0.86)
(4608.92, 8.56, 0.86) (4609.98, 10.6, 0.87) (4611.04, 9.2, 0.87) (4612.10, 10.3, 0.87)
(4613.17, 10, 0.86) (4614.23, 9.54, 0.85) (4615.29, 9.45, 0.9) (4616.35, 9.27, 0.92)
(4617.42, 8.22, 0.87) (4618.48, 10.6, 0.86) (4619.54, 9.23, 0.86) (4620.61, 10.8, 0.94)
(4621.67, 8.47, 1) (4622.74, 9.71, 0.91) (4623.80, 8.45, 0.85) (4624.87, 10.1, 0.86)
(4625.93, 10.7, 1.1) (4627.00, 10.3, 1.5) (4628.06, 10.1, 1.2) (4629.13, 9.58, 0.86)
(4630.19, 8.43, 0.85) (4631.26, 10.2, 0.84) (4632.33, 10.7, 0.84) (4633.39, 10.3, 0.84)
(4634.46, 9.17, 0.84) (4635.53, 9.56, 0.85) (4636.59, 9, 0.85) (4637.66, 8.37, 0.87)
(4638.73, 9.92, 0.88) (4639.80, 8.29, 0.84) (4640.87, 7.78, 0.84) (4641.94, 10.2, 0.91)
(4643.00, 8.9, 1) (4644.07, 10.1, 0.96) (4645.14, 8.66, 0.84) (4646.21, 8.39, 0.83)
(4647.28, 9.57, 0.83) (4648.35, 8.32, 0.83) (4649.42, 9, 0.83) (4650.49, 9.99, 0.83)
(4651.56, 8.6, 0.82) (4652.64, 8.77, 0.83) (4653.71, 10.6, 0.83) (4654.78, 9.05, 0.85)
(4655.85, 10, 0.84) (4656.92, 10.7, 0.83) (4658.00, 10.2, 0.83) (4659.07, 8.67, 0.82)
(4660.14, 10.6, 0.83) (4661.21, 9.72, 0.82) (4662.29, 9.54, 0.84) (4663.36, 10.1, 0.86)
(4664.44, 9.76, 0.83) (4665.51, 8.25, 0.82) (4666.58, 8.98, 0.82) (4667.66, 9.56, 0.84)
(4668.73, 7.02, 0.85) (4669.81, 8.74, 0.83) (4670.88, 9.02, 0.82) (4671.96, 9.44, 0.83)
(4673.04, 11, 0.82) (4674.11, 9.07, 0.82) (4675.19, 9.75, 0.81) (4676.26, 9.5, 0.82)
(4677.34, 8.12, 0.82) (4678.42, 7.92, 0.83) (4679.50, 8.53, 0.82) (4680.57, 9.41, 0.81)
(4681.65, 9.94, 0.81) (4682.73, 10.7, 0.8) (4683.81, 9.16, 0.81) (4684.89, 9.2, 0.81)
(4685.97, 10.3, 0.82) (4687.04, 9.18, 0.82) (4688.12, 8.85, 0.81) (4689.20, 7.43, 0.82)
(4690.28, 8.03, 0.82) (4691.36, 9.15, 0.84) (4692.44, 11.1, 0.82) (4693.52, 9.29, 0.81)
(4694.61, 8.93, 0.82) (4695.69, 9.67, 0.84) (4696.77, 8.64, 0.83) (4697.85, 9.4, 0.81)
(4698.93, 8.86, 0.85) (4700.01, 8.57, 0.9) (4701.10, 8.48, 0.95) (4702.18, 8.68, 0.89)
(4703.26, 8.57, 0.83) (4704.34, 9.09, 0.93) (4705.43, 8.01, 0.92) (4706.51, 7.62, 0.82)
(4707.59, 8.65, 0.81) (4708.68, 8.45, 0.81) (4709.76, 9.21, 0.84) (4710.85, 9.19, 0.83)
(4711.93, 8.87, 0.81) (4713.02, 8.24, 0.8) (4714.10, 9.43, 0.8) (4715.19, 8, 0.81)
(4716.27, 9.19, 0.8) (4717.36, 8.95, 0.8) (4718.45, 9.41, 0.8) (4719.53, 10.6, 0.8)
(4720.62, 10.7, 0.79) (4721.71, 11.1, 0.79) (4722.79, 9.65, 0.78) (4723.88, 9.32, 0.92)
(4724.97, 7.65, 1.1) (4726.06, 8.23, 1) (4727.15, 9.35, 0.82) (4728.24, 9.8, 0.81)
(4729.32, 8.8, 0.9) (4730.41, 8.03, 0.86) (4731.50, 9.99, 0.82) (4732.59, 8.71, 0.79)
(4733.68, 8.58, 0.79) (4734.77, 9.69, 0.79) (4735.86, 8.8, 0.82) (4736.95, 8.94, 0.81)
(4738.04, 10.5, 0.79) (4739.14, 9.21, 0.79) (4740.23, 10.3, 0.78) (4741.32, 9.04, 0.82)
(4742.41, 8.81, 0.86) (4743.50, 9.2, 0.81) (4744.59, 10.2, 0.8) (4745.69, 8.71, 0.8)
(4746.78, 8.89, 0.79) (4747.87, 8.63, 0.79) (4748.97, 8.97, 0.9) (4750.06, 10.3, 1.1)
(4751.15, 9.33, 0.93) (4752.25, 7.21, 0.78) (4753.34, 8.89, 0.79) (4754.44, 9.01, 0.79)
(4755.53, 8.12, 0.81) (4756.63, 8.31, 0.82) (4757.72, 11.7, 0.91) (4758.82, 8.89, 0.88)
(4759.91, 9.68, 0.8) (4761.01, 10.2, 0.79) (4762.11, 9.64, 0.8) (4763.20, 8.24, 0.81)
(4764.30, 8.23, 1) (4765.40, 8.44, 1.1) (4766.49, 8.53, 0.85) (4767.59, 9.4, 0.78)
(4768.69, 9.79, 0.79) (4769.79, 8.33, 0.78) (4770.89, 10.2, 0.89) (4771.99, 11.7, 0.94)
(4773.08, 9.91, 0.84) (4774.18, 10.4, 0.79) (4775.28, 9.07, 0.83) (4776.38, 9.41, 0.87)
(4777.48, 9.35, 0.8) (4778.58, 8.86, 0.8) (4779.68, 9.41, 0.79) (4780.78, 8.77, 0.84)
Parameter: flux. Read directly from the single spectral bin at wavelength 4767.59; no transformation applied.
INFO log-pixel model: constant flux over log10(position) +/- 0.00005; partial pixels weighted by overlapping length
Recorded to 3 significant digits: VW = 9.40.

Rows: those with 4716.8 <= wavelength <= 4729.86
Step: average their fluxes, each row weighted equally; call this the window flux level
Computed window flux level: 9.46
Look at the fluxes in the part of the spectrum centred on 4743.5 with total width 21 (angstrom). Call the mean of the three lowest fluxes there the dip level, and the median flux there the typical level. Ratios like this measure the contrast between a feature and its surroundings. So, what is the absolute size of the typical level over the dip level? 1.10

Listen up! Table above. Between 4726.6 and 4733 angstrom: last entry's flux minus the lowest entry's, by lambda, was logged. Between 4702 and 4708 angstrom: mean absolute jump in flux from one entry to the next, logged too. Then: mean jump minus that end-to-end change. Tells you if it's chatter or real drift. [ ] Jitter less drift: 1.3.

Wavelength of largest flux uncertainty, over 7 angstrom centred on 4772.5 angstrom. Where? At 4771.99 angstrom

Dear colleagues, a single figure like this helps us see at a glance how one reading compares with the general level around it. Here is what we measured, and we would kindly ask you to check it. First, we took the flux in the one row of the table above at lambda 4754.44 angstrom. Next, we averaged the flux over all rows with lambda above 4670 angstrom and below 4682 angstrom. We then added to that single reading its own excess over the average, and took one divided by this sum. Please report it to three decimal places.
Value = 0.114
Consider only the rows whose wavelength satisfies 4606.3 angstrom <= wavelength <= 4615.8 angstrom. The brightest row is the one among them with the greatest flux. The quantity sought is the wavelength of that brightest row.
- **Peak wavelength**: 4609.98 angstrom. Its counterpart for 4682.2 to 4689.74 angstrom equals 4682.73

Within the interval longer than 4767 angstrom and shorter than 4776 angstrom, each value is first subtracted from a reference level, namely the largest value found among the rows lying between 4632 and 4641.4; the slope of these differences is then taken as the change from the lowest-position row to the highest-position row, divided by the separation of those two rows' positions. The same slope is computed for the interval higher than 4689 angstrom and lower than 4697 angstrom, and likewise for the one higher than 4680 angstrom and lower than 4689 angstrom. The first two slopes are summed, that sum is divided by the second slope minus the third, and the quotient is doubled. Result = 1.0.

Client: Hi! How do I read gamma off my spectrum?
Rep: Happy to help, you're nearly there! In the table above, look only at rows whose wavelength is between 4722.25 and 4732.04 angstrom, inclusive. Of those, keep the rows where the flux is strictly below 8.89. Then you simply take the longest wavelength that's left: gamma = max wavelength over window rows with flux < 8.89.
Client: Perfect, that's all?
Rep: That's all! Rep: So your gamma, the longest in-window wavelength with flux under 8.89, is 4730.41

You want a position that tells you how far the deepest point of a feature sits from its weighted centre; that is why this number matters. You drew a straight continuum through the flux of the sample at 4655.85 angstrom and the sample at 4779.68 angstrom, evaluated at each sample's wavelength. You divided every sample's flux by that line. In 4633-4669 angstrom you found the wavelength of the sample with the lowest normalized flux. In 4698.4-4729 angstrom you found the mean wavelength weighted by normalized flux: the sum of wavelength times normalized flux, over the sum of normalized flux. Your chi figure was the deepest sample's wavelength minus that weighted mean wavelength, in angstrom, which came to -45.2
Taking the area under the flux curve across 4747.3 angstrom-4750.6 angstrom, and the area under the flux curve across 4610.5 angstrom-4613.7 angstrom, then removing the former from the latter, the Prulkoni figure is 0.8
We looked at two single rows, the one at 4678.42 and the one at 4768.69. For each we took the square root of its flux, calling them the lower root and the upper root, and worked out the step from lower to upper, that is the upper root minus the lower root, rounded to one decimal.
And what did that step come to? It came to 0.3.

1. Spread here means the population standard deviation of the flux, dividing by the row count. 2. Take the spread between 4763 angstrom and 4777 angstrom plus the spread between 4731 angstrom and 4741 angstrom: 1.68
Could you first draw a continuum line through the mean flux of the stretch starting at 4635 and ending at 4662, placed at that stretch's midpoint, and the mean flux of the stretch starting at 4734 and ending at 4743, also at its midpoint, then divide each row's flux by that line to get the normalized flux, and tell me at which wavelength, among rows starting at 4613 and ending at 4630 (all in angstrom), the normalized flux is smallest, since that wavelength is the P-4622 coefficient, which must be 4617.42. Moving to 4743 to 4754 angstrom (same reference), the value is 4752.25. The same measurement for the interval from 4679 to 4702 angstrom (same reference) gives 4689.20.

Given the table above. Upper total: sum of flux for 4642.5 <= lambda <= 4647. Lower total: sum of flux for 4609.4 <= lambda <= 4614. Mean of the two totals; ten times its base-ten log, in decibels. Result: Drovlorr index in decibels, 15.8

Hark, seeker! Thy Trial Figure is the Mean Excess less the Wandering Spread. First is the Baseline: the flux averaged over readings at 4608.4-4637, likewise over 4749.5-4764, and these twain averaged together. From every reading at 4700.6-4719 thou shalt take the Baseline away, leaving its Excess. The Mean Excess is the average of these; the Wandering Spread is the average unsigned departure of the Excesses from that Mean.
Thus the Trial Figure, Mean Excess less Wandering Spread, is -1.1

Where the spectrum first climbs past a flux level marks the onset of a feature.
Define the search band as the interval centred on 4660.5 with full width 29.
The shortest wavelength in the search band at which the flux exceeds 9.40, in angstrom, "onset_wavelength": 4647.28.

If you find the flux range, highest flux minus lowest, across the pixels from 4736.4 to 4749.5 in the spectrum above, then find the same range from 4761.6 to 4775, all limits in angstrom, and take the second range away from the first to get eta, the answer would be -1.6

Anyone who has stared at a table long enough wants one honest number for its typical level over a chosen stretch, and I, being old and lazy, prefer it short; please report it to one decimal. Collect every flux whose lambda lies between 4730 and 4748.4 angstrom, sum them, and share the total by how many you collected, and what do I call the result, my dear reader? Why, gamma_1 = 9.2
